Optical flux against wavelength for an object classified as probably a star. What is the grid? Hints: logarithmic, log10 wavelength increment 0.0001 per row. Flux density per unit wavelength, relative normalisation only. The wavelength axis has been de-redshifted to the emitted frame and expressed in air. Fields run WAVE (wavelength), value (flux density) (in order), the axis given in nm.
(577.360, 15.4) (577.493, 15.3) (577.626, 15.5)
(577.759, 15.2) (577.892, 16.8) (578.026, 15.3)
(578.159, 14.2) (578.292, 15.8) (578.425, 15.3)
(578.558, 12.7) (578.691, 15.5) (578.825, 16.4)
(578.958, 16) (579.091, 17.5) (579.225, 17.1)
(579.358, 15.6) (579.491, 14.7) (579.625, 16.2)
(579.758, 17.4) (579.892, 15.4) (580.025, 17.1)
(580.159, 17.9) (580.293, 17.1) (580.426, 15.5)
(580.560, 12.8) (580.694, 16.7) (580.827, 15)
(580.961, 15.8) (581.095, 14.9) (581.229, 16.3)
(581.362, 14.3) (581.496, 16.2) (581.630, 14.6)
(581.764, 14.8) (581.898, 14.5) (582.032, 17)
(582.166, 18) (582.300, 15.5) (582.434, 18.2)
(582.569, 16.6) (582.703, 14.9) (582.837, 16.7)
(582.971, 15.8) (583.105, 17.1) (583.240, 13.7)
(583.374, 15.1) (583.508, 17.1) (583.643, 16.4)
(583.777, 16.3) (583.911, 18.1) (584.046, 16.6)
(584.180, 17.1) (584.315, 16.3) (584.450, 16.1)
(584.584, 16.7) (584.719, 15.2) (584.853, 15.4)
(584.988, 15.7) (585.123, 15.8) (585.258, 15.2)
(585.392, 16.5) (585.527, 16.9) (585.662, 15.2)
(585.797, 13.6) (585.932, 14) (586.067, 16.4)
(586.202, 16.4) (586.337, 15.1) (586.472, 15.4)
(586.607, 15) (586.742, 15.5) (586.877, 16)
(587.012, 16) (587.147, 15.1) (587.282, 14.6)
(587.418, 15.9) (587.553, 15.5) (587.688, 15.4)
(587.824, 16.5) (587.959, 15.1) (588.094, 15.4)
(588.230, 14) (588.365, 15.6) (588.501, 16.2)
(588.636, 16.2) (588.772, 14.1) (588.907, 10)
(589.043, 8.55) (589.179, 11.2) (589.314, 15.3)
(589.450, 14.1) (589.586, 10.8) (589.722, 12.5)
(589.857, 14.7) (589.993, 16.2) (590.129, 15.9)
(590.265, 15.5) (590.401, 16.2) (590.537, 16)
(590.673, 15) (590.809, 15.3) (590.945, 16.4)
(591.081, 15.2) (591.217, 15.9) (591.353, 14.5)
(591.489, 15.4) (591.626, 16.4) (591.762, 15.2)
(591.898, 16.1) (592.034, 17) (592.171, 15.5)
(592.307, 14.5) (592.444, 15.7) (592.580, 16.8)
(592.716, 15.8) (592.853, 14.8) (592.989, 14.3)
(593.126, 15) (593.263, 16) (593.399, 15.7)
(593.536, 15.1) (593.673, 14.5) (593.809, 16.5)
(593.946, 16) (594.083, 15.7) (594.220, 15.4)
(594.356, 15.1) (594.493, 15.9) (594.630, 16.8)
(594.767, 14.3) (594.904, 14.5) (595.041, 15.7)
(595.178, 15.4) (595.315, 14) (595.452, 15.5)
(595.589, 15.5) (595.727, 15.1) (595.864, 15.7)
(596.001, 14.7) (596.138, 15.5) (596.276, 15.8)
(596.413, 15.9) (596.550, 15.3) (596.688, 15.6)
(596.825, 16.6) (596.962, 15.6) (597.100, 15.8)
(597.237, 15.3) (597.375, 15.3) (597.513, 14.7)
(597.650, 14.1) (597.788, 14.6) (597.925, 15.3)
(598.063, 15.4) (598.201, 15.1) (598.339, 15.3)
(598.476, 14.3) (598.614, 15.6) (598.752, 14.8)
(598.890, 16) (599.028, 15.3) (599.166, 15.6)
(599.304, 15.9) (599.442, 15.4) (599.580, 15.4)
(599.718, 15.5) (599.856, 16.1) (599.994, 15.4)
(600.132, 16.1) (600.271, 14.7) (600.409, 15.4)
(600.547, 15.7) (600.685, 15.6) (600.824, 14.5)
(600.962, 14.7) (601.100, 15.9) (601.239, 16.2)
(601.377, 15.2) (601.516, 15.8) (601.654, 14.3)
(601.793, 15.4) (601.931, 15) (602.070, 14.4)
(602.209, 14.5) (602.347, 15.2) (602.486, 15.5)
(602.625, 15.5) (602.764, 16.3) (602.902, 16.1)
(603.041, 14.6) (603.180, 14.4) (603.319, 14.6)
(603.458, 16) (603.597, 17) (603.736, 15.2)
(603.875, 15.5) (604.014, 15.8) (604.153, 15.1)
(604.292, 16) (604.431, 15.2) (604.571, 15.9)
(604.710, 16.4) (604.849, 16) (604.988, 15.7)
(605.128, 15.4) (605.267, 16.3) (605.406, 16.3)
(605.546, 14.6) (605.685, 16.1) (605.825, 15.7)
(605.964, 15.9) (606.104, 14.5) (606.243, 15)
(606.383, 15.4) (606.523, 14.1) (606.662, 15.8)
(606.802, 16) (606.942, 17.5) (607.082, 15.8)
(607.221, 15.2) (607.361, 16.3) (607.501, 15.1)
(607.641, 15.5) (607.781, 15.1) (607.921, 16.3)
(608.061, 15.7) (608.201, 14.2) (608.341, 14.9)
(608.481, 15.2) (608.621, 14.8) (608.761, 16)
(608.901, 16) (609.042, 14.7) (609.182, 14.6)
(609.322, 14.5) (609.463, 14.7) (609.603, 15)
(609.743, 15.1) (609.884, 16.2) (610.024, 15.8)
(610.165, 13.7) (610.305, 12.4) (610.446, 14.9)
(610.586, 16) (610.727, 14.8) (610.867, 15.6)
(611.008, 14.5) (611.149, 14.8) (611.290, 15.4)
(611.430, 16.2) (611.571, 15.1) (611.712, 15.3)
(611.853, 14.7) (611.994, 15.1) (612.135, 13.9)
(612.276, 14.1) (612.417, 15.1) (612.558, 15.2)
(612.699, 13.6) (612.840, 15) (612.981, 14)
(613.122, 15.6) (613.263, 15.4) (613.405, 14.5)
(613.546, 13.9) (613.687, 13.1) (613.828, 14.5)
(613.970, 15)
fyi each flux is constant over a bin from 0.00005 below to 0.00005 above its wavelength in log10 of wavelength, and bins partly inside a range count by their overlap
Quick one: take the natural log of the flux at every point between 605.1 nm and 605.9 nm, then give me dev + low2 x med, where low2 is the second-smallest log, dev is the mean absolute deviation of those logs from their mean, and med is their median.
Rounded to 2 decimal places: 7.60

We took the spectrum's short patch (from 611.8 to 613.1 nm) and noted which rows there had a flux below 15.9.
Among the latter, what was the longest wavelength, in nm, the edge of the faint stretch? 612.981 nm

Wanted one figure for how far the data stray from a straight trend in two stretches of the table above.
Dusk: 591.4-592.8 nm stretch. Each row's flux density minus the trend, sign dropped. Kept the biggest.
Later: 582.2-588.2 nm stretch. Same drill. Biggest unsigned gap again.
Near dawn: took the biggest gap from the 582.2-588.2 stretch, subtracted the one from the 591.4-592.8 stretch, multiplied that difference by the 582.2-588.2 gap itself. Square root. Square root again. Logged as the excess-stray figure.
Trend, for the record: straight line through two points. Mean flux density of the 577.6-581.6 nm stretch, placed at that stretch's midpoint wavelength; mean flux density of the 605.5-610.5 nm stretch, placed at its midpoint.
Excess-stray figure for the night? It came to 1.3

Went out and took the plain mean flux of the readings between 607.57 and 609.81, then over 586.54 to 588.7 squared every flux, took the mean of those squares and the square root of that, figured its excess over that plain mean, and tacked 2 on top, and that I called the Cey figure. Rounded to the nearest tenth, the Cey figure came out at 2.4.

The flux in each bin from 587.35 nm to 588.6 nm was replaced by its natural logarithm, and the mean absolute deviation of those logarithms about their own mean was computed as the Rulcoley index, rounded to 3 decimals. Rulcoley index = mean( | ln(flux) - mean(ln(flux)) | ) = 0.031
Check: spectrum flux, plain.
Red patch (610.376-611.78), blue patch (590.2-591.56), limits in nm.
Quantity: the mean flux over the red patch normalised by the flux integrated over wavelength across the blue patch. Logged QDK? 0.722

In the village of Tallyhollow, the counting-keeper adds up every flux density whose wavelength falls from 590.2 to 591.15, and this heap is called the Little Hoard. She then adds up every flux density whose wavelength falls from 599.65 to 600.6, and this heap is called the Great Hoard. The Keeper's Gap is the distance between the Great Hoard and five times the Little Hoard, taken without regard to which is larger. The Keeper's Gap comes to 439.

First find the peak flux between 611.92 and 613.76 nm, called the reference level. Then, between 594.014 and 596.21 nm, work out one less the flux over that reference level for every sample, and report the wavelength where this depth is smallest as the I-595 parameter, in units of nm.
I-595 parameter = 594.630 nm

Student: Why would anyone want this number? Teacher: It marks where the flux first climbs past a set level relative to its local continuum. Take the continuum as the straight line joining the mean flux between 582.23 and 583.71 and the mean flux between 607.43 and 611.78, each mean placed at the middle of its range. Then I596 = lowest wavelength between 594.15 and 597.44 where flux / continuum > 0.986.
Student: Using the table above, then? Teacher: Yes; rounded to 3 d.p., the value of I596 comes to 594.493 nm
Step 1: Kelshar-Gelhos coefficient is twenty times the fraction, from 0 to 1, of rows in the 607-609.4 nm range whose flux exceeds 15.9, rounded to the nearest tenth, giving 4.7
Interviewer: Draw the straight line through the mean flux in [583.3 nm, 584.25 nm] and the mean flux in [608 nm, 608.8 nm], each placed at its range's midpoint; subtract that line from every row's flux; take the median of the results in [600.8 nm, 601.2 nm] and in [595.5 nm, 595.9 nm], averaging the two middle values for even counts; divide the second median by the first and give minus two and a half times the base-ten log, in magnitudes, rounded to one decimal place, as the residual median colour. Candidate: 0.8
